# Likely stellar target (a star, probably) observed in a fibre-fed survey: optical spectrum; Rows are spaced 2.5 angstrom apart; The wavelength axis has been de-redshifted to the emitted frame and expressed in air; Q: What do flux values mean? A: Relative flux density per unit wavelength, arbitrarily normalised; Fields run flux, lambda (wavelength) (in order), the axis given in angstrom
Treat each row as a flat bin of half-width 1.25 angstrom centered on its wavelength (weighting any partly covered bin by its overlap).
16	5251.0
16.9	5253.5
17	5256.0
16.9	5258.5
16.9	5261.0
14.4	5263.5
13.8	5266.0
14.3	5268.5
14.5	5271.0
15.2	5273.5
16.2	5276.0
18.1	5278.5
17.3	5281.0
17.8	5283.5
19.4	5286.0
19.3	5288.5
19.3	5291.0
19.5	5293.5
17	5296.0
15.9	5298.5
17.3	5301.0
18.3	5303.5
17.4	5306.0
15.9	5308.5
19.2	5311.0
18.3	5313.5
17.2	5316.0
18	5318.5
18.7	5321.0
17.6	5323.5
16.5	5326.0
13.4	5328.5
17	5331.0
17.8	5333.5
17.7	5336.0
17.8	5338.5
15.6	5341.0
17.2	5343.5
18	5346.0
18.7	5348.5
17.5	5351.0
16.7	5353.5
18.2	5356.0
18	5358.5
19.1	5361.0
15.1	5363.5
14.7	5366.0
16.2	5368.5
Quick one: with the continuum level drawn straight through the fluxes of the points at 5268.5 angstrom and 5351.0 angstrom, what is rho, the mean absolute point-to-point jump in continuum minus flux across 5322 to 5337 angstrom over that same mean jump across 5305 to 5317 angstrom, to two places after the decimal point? 1.01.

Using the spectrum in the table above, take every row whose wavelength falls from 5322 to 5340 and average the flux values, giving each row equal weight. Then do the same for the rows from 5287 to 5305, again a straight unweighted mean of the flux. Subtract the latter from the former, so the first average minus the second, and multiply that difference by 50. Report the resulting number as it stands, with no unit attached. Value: -63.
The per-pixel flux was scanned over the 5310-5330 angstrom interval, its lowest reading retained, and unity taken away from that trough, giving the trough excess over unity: 12.4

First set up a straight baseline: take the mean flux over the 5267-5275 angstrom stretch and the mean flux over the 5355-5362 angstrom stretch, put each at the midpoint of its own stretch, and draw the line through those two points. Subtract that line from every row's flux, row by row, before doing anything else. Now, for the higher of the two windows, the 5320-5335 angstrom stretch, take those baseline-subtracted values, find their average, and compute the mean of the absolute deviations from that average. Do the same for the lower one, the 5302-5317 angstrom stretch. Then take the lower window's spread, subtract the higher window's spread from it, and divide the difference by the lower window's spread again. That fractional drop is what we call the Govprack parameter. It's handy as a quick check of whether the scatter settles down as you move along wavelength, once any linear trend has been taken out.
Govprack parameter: -0.4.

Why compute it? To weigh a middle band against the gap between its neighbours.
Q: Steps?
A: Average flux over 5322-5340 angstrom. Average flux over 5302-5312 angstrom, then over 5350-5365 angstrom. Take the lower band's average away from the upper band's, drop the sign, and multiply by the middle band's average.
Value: 4.5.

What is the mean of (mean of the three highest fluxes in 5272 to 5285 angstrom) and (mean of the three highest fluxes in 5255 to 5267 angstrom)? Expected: 17.3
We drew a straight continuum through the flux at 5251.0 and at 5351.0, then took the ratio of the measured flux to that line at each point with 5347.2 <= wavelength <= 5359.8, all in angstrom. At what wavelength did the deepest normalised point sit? 5353.5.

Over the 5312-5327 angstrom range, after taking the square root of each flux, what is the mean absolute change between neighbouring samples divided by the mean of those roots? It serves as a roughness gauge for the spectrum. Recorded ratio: 0.027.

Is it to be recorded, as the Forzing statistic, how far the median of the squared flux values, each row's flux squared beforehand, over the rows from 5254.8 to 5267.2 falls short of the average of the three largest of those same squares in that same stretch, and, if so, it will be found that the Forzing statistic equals 1.1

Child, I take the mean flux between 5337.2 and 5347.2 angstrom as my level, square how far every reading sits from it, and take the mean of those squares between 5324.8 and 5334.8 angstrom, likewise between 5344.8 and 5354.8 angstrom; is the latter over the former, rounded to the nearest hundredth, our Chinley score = 0.23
